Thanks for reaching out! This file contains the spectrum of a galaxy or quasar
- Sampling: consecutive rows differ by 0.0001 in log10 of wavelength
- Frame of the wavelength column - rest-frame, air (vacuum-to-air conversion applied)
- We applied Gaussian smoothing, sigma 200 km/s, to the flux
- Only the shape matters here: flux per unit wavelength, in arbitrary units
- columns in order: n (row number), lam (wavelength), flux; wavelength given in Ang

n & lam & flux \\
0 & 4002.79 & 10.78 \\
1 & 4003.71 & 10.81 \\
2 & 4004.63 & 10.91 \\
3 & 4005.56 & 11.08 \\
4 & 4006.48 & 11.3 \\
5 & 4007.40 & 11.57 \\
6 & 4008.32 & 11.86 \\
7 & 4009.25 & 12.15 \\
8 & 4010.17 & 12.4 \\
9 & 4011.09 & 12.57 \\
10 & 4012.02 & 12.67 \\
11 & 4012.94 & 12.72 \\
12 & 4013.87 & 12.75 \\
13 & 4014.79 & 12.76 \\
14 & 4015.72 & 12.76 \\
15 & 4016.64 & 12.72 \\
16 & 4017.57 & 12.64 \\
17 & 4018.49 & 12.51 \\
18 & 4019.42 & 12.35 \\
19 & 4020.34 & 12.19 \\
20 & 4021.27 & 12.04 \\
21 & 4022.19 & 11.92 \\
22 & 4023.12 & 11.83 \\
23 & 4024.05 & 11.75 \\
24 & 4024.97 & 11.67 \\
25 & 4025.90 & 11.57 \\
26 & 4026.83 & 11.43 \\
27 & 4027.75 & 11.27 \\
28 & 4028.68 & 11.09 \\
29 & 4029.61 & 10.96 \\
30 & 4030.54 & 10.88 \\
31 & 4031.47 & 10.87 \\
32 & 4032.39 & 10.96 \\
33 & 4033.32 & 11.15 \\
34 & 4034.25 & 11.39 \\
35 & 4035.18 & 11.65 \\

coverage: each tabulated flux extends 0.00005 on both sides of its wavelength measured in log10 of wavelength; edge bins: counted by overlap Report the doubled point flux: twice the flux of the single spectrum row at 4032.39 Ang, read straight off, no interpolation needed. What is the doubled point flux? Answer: 21.9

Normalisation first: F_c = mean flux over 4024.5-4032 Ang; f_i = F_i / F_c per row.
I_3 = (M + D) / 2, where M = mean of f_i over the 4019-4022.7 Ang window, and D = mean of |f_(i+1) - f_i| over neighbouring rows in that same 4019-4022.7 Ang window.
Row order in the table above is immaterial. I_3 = 0.547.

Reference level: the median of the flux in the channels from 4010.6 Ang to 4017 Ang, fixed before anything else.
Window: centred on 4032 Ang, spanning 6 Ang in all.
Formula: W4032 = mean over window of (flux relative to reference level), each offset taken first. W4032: -1.7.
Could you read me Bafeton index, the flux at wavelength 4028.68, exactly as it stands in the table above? 11.09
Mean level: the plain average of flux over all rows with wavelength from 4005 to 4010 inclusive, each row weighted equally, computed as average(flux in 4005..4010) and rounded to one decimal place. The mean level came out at 11.6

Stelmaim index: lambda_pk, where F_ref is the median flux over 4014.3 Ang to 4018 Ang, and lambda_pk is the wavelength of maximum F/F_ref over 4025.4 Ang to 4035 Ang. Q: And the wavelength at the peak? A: 4025.90 Ang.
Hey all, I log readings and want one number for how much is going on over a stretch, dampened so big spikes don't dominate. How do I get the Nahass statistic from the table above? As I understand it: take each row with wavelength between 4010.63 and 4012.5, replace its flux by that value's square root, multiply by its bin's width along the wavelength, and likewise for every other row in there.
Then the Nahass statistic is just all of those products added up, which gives 6.6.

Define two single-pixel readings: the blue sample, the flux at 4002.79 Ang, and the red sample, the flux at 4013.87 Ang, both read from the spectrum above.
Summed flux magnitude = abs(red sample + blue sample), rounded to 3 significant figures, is 23.5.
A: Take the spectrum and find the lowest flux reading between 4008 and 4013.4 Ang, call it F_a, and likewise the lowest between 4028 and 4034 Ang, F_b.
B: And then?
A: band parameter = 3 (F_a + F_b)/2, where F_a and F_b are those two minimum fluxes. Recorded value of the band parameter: 34.1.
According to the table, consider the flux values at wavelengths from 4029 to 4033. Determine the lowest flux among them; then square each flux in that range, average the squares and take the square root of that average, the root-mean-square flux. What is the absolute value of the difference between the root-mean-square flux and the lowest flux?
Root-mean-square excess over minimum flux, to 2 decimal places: 0.05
